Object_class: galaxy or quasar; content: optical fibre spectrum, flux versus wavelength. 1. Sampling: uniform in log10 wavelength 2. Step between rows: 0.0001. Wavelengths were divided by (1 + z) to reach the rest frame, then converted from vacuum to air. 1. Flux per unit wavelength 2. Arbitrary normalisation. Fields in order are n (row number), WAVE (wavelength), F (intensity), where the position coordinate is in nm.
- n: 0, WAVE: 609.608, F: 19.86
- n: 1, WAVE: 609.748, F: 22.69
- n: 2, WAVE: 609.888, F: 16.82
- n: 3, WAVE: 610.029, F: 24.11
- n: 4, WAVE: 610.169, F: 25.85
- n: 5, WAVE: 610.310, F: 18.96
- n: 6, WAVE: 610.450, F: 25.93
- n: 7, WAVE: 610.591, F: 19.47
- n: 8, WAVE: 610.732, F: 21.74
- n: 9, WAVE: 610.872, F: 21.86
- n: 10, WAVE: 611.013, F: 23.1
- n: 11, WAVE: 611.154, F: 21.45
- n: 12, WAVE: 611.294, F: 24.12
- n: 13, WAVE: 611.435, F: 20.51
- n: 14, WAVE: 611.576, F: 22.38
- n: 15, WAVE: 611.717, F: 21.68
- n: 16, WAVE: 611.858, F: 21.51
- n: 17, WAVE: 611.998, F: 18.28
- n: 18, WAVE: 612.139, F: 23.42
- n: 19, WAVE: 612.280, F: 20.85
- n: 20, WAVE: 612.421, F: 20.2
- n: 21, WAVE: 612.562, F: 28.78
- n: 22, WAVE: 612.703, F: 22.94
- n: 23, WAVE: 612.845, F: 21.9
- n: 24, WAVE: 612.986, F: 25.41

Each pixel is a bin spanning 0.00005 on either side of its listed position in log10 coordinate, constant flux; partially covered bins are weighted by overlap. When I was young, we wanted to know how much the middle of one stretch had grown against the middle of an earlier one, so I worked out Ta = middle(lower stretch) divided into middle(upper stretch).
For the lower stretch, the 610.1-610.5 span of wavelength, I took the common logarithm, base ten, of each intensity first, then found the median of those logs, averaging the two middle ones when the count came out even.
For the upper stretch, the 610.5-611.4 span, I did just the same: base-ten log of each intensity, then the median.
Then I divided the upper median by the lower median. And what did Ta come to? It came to 0.95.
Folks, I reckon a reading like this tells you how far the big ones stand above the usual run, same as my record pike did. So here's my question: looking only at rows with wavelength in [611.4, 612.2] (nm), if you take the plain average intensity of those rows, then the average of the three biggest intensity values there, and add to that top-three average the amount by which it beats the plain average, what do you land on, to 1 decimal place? 23.7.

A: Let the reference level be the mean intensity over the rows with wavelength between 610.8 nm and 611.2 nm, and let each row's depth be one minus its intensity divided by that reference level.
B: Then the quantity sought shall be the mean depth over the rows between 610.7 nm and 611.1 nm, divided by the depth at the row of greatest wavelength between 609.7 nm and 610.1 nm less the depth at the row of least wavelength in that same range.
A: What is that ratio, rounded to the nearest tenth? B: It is 0.1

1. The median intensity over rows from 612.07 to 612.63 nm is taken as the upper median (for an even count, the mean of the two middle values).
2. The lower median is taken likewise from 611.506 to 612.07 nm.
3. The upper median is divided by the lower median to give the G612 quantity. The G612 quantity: 1.03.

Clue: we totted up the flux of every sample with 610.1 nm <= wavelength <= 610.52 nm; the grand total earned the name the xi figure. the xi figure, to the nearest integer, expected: 71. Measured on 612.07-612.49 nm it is 64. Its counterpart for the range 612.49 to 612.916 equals 74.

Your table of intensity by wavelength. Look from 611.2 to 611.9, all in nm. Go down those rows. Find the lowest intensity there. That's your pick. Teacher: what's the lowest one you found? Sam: 20.51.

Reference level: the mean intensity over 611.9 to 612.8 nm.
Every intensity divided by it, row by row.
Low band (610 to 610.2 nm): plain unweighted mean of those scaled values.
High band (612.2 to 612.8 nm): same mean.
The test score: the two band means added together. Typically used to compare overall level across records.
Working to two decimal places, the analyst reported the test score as 2.15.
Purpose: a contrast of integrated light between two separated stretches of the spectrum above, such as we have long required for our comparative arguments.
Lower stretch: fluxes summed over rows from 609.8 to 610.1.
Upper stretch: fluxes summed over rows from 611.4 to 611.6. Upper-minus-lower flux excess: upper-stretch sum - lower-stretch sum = 2.0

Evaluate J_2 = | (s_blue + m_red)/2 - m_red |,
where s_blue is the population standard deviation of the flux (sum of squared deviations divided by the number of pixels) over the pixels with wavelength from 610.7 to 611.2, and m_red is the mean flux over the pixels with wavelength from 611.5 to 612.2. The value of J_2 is 10.4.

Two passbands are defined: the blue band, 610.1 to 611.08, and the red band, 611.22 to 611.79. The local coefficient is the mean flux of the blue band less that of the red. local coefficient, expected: 0.2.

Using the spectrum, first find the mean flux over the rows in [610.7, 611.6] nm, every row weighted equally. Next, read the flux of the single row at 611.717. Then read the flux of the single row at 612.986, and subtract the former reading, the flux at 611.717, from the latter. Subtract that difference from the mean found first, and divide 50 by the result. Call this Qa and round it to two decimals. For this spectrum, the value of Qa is 2.71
